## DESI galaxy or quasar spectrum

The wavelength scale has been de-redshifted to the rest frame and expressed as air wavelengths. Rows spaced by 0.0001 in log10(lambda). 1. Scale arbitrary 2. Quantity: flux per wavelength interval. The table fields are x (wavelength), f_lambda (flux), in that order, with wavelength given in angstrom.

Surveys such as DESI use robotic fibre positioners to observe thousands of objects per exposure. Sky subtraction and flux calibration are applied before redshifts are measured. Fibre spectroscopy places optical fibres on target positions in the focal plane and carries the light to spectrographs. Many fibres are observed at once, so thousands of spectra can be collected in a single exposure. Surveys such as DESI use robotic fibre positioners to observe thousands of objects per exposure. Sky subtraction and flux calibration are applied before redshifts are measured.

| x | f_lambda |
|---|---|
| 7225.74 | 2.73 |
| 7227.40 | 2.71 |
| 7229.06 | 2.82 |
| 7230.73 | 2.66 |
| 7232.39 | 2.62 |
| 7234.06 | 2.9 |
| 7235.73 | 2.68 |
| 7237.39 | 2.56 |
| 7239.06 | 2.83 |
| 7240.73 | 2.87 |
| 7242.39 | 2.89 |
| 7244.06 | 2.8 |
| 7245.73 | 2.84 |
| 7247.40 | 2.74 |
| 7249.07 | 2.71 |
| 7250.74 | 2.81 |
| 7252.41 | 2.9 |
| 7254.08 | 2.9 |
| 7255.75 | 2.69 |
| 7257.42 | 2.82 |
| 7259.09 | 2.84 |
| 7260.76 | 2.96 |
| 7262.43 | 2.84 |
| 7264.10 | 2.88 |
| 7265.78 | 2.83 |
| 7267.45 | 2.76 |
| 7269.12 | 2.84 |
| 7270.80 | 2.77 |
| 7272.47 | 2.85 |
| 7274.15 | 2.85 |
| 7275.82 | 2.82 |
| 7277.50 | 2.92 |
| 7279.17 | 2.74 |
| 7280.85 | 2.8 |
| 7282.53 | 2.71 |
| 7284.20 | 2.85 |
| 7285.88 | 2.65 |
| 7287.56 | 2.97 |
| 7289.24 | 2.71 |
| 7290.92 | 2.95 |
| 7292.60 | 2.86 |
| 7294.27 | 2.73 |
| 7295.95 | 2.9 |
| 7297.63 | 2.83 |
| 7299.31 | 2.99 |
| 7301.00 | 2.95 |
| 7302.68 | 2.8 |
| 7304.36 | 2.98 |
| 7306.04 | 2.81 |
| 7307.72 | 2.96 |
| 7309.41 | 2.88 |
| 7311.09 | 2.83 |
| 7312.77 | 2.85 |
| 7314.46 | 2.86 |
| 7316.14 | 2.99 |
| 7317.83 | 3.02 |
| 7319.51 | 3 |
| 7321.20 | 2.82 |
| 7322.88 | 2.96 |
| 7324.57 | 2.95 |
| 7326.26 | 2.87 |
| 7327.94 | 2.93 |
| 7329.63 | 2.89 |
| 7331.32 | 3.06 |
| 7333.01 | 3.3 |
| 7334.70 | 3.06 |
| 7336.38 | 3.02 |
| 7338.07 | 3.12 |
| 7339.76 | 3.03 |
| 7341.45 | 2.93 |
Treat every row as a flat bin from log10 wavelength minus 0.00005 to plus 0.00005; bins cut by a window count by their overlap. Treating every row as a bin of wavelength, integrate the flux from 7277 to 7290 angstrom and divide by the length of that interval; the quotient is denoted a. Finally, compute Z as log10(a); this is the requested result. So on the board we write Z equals 0.446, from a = 2.79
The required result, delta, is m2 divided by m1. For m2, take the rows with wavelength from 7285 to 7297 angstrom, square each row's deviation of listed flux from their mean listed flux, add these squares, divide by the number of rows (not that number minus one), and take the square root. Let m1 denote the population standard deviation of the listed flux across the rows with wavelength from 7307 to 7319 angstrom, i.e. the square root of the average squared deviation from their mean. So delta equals 1.7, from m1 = 0.070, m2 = 0.12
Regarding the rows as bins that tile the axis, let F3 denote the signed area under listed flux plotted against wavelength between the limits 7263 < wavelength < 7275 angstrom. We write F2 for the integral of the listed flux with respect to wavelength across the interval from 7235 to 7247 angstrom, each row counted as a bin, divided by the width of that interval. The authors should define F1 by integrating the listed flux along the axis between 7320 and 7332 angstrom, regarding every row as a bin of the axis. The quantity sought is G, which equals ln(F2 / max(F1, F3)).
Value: -2.54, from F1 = 35.1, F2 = 2.78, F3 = 33.9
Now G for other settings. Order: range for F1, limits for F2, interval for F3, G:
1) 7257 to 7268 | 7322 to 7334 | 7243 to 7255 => -2.42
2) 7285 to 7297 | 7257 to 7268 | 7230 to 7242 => -2.48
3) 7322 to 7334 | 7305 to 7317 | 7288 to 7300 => -2.52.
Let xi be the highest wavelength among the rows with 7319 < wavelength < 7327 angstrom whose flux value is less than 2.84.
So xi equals 7321.20 angstrom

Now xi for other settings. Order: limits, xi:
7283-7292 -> 7289.24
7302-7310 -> 7306.04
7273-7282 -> 7280.85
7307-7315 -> 7311.09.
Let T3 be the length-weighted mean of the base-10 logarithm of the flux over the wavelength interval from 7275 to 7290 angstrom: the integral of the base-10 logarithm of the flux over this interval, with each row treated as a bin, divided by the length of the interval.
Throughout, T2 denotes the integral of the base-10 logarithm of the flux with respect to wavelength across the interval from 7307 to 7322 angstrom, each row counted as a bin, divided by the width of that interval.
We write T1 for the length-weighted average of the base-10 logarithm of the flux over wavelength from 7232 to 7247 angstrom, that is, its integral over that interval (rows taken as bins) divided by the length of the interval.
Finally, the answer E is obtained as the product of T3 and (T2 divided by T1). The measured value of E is 0.467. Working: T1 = 0.444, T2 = 0.464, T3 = 0.446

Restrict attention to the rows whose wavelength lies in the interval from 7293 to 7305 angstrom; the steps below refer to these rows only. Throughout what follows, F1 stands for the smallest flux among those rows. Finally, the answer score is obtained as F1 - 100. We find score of -97.27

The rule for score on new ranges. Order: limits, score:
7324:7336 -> -97.13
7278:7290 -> -97.35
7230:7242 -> -97.44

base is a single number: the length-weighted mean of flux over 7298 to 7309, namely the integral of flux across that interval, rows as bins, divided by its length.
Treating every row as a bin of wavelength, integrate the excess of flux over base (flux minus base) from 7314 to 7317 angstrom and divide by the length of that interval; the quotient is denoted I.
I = 0.03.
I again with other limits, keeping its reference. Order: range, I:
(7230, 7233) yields -0.27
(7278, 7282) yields -0.13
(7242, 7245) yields -0.07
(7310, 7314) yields -0.06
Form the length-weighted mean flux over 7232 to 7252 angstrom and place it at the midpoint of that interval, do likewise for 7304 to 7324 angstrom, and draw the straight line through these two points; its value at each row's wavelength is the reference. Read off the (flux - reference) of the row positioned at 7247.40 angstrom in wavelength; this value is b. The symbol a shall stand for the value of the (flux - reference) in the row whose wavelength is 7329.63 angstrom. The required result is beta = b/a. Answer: 0.9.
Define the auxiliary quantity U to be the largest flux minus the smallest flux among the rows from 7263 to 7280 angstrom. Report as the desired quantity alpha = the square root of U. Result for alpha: 0.42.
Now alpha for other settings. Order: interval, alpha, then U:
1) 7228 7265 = 0.63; 0.40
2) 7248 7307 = 0.58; 0.34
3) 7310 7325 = 0.45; 0.20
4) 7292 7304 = 0.51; 0.26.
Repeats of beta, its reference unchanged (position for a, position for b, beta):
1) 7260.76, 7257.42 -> 0.1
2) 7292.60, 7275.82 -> 1.7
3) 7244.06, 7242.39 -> 5.6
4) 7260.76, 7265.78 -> 0.1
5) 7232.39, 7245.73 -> -0.4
